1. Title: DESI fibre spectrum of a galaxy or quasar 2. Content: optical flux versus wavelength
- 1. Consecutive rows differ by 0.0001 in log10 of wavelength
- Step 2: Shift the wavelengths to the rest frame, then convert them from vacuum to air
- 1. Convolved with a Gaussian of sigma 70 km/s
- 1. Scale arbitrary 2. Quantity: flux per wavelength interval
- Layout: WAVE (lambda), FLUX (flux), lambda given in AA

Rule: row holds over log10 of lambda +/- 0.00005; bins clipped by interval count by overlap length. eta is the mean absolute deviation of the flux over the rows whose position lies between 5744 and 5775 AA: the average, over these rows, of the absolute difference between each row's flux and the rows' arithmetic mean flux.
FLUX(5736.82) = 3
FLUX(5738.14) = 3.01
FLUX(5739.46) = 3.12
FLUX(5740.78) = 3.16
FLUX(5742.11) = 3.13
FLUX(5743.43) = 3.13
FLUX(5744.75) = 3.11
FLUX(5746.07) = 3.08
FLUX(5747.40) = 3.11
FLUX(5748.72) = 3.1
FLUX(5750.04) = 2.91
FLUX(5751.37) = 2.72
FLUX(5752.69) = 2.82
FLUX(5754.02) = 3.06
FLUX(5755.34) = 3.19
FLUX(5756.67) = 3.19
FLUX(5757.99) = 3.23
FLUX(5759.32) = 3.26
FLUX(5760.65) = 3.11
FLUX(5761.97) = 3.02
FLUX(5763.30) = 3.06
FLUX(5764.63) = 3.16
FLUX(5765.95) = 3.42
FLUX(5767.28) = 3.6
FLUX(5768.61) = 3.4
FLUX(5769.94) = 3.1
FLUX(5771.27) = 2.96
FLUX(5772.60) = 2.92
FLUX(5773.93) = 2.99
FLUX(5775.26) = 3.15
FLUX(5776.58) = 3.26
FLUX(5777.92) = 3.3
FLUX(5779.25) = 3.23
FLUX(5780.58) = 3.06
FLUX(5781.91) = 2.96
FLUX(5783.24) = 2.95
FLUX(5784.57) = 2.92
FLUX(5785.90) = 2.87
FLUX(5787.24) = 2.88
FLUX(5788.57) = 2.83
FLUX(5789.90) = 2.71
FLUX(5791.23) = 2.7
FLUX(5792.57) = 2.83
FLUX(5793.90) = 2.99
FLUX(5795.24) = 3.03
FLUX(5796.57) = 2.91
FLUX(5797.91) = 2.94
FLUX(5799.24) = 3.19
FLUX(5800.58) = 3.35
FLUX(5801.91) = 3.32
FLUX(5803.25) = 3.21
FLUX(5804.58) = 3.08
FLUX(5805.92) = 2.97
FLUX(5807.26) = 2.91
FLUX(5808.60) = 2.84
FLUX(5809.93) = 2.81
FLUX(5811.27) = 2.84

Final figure 0.14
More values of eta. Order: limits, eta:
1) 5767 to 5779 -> 0.18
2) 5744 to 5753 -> 0.14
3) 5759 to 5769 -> 0.17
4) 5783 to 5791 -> 0.06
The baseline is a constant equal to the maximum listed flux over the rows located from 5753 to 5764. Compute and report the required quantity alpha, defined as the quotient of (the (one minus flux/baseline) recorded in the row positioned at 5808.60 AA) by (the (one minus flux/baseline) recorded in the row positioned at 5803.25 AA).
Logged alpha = 8.4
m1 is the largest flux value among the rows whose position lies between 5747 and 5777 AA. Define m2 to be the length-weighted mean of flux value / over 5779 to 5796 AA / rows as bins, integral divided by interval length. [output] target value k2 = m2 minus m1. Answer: -0.69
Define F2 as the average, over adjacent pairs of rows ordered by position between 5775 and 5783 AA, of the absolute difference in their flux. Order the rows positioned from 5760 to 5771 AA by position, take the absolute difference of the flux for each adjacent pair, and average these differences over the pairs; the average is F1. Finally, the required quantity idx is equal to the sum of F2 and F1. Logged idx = 0.265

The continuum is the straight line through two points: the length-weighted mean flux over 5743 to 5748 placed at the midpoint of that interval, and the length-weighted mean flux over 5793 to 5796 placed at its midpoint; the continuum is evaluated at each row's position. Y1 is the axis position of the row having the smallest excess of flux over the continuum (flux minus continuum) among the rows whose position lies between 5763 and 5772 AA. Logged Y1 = 5771.27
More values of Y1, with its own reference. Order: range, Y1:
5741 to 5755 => 5751.37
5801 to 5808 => 5807.26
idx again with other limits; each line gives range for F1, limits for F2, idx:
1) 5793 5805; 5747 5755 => 0.255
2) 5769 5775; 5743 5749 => 0.106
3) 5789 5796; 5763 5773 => 0.259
